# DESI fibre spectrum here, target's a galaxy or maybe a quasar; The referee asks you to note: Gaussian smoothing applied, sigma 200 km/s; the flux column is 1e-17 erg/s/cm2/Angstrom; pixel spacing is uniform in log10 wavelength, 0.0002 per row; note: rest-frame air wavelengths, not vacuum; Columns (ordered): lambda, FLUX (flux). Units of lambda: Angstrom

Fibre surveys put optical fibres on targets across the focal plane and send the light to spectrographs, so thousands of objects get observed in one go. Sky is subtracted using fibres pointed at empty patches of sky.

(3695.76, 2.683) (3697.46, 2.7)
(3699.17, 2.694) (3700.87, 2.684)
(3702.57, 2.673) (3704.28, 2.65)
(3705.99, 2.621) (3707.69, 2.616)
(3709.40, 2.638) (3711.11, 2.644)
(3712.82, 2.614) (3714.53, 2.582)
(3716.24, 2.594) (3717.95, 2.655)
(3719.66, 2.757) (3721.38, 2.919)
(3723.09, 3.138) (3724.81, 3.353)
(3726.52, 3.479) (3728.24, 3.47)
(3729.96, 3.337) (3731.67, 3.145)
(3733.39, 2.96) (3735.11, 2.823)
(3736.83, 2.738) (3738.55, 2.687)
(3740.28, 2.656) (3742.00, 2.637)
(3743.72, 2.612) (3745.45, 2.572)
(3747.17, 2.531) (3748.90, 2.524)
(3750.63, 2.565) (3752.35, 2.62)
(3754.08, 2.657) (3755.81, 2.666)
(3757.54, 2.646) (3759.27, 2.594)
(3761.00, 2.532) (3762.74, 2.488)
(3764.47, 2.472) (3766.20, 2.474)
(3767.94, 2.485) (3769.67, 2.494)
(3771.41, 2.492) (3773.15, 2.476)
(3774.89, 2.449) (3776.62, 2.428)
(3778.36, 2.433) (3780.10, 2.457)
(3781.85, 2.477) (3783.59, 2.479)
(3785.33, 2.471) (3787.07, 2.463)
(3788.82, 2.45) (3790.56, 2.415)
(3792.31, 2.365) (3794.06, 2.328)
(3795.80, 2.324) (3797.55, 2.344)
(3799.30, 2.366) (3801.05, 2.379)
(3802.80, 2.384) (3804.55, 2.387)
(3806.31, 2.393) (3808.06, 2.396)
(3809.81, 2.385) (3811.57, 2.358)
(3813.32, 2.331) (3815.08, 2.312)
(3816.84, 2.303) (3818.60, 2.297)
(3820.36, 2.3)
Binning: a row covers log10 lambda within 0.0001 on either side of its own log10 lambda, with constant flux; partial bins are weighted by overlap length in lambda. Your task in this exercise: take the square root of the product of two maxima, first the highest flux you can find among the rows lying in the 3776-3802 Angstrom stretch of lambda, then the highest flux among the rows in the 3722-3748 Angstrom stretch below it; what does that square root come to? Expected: 2.94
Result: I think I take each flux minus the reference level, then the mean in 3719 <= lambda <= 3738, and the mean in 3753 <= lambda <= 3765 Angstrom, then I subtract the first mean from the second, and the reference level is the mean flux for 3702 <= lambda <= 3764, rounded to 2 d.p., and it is -0.52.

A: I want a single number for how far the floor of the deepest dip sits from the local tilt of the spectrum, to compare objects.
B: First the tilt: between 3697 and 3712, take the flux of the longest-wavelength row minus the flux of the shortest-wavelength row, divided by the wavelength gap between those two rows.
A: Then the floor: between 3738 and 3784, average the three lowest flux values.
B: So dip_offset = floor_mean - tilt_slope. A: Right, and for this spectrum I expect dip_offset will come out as 2.44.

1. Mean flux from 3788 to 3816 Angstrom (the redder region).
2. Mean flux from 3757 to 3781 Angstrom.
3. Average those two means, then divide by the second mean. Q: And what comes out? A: 0.98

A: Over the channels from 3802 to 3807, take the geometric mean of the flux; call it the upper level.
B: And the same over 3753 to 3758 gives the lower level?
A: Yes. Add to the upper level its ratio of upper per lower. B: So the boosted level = 3.29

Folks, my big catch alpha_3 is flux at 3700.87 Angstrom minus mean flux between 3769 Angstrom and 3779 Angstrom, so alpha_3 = 0.222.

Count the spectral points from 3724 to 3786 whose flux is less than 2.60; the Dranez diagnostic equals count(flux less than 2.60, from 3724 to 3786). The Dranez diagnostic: 20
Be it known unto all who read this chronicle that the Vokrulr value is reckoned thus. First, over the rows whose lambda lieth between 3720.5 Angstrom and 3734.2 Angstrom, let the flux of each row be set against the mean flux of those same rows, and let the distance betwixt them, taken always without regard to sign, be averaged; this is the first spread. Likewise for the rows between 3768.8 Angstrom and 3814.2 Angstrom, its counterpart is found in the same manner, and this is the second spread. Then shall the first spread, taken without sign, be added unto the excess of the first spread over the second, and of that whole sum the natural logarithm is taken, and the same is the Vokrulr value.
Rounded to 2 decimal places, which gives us -1.14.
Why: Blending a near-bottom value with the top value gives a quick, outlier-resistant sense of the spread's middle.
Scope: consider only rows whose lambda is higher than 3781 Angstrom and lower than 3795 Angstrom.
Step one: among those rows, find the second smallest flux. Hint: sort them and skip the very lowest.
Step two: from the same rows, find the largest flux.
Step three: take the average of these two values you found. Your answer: 2.42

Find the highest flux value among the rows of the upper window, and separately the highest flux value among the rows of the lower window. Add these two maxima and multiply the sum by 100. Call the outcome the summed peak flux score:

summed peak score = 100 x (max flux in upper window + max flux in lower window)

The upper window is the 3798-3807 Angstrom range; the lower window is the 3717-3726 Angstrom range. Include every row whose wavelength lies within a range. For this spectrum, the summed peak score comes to 575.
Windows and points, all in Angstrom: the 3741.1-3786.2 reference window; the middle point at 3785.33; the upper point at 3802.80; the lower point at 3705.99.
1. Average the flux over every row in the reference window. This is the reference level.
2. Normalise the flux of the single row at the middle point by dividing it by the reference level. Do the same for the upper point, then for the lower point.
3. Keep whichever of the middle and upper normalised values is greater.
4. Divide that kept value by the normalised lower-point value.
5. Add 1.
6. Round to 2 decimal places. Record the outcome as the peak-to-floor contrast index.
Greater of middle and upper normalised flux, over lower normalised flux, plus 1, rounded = 1.94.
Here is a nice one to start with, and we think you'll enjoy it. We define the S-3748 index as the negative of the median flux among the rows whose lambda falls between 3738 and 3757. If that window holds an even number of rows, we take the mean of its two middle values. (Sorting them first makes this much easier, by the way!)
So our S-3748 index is -2.62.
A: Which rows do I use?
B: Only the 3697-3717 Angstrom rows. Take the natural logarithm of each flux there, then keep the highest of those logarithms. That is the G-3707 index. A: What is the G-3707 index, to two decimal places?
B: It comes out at 0.99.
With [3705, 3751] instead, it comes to 1.25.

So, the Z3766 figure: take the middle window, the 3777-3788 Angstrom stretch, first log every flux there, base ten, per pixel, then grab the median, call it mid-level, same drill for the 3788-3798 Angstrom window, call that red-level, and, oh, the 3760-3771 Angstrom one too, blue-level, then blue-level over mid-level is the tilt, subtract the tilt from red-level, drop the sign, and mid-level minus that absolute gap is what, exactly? -0.24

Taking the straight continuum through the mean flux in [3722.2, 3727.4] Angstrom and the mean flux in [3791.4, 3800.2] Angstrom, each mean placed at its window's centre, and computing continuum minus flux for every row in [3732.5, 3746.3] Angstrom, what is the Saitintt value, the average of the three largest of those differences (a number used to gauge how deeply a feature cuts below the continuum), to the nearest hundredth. 0.46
